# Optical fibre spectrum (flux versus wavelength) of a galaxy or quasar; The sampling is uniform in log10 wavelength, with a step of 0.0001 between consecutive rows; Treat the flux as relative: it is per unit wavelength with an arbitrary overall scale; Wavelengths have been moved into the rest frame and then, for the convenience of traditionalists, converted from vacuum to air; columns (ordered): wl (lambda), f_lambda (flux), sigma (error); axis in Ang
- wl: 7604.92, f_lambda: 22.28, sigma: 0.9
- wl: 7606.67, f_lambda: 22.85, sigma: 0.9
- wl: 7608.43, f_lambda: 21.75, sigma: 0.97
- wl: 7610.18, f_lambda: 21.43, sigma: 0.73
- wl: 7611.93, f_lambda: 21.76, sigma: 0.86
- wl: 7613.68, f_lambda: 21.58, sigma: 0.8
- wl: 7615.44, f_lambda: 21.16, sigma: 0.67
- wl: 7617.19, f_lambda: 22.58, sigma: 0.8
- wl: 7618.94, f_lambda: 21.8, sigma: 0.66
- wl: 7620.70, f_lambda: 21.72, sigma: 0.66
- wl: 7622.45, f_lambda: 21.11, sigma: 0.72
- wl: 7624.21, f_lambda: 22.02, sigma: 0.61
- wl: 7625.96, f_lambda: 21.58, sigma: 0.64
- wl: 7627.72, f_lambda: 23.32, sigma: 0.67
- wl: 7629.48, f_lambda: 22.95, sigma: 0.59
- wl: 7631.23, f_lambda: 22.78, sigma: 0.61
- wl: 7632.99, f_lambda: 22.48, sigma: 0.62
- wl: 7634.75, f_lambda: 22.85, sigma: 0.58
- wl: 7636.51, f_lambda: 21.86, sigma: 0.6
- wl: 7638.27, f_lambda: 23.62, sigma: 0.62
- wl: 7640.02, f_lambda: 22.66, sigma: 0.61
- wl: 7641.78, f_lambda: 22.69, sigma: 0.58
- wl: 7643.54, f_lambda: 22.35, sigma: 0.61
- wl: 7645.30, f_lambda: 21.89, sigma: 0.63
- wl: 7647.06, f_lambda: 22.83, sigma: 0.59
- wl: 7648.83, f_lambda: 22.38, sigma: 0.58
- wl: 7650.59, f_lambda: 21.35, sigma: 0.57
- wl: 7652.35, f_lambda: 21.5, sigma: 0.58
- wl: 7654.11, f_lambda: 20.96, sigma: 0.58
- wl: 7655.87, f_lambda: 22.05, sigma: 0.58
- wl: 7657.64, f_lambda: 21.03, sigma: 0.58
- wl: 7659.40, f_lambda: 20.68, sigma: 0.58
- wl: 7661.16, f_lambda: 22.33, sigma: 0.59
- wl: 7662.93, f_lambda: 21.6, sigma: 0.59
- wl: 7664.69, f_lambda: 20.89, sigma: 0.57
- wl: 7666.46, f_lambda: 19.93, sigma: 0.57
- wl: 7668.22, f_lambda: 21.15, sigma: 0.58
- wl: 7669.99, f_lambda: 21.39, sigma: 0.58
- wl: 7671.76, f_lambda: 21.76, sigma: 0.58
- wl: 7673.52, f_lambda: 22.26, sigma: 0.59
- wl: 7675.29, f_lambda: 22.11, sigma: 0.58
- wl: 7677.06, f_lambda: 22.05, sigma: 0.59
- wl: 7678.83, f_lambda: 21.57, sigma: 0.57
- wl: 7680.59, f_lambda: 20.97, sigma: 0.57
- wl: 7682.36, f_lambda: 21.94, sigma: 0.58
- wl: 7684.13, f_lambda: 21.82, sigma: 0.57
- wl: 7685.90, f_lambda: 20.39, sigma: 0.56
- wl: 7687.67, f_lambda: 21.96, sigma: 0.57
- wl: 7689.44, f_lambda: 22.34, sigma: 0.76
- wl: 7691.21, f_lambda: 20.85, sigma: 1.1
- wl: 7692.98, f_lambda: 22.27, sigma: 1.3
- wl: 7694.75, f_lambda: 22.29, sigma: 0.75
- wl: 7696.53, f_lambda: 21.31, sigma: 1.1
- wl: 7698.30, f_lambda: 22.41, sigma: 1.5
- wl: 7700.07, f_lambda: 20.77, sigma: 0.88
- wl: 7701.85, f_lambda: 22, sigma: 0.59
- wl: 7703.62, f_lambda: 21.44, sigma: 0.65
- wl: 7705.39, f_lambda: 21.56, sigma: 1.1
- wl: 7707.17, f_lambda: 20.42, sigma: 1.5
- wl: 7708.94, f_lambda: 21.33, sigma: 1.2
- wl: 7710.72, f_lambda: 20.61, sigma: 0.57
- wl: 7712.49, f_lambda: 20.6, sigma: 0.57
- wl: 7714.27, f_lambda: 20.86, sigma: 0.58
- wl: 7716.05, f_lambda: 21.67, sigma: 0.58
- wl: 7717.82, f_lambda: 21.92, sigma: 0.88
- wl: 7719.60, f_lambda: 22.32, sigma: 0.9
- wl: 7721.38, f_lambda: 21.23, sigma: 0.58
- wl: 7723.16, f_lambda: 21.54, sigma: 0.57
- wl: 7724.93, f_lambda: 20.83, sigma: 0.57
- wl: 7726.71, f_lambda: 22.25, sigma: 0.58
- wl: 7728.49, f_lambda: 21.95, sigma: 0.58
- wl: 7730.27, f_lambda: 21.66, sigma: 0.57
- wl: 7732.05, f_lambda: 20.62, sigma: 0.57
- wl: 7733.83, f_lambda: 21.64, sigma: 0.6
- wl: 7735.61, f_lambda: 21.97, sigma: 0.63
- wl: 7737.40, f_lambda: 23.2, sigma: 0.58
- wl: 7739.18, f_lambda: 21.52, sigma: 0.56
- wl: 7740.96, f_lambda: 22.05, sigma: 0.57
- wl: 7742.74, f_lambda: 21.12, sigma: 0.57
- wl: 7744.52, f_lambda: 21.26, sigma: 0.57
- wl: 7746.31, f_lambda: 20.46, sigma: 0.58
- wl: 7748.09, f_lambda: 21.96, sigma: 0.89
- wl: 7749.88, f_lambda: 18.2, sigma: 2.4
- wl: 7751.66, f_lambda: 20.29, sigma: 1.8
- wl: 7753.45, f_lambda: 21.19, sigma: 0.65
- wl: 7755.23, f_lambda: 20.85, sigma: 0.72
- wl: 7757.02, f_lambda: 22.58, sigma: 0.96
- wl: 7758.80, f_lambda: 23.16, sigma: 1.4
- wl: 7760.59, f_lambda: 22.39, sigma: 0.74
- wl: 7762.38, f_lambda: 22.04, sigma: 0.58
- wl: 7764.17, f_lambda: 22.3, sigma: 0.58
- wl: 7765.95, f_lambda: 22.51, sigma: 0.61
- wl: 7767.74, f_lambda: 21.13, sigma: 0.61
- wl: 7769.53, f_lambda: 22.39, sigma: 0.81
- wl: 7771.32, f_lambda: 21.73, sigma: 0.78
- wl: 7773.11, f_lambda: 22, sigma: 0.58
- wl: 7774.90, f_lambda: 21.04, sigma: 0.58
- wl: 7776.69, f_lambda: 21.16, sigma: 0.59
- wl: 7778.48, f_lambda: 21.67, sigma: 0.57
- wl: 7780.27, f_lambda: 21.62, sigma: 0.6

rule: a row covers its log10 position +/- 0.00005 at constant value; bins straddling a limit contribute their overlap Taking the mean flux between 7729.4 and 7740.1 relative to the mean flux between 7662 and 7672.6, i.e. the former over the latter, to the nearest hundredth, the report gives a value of 1.03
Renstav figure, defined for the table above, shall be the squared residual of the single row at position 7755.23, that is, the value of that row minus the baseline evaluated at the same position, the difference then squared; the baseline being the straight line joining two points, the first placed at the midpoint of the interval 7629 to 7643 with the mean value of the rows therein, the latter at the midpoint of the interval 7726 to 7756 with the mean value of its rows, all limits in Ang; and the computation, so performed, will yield 0.1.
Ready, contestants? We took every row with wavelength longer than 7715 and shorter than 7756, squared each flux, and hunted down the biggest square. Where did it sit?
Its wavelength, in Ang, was 7737.40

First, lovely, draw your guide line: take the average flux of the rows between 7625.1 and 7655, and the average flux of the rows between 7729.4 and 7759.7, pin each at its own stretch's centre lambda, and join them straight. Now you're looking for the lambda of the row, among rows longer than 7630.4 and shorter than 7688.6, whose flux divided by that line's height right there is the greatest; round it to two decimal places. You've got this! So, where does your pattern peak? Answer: 7638.27 Ang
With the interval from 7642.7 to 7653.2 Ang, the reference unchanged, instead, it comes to 7647.06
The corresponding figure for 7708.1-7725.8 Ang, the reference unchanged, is 7719.60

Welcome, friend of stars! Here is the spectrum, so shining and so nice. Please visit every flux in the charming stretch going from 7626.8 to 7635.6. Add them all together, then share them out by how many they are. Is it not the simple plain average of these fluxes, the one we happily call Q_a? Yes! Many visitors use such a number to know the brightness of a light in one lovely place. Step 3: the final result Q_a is 22.9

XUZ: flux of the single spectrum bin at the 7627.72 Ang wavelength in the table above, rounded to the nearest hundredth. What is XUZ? 23.32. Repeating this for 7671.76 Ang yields 21.76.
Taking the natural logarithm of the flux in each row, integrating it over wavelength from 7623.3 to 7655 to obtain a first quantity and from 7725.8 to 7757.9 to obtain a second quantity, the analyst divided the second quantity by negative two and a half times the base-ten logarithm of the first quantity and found -19.7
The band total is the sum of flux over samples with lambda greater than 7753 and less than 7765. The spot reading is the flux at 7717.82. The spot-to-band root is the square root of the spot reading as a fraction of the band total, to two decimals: 0.38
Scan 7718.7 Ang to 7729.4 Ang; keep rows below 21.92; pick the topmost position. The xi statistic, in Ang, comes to 7724.93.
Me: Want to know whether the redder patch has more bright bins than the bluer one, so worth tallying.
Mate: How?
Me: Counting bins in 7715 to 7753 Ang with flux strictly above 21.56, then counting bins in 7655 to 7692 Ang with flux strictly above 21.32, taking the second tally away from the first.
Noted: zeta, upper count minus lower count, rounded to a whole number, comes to -2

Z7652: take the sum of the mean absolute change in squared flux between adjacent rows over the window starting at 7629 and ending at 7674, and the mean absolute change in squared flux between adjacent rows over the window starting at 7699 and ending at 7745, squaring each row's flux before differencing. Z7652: 60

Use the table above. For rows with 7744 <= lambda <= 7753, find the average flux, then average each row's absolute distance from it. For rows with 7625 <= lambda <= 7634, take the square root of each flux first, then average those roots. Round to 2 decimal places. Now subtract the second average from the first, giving -3.80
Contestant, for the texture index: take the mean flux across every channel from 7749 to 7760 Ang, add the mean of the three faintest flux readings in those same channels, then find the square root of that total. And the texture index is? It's 6.39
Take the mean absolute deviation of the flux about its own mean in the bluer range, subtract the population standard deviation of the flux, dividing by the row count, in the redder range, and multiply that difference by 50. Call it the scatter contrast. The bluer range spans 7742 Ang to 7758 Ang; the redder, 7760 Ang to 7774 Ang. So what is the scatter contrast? 20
